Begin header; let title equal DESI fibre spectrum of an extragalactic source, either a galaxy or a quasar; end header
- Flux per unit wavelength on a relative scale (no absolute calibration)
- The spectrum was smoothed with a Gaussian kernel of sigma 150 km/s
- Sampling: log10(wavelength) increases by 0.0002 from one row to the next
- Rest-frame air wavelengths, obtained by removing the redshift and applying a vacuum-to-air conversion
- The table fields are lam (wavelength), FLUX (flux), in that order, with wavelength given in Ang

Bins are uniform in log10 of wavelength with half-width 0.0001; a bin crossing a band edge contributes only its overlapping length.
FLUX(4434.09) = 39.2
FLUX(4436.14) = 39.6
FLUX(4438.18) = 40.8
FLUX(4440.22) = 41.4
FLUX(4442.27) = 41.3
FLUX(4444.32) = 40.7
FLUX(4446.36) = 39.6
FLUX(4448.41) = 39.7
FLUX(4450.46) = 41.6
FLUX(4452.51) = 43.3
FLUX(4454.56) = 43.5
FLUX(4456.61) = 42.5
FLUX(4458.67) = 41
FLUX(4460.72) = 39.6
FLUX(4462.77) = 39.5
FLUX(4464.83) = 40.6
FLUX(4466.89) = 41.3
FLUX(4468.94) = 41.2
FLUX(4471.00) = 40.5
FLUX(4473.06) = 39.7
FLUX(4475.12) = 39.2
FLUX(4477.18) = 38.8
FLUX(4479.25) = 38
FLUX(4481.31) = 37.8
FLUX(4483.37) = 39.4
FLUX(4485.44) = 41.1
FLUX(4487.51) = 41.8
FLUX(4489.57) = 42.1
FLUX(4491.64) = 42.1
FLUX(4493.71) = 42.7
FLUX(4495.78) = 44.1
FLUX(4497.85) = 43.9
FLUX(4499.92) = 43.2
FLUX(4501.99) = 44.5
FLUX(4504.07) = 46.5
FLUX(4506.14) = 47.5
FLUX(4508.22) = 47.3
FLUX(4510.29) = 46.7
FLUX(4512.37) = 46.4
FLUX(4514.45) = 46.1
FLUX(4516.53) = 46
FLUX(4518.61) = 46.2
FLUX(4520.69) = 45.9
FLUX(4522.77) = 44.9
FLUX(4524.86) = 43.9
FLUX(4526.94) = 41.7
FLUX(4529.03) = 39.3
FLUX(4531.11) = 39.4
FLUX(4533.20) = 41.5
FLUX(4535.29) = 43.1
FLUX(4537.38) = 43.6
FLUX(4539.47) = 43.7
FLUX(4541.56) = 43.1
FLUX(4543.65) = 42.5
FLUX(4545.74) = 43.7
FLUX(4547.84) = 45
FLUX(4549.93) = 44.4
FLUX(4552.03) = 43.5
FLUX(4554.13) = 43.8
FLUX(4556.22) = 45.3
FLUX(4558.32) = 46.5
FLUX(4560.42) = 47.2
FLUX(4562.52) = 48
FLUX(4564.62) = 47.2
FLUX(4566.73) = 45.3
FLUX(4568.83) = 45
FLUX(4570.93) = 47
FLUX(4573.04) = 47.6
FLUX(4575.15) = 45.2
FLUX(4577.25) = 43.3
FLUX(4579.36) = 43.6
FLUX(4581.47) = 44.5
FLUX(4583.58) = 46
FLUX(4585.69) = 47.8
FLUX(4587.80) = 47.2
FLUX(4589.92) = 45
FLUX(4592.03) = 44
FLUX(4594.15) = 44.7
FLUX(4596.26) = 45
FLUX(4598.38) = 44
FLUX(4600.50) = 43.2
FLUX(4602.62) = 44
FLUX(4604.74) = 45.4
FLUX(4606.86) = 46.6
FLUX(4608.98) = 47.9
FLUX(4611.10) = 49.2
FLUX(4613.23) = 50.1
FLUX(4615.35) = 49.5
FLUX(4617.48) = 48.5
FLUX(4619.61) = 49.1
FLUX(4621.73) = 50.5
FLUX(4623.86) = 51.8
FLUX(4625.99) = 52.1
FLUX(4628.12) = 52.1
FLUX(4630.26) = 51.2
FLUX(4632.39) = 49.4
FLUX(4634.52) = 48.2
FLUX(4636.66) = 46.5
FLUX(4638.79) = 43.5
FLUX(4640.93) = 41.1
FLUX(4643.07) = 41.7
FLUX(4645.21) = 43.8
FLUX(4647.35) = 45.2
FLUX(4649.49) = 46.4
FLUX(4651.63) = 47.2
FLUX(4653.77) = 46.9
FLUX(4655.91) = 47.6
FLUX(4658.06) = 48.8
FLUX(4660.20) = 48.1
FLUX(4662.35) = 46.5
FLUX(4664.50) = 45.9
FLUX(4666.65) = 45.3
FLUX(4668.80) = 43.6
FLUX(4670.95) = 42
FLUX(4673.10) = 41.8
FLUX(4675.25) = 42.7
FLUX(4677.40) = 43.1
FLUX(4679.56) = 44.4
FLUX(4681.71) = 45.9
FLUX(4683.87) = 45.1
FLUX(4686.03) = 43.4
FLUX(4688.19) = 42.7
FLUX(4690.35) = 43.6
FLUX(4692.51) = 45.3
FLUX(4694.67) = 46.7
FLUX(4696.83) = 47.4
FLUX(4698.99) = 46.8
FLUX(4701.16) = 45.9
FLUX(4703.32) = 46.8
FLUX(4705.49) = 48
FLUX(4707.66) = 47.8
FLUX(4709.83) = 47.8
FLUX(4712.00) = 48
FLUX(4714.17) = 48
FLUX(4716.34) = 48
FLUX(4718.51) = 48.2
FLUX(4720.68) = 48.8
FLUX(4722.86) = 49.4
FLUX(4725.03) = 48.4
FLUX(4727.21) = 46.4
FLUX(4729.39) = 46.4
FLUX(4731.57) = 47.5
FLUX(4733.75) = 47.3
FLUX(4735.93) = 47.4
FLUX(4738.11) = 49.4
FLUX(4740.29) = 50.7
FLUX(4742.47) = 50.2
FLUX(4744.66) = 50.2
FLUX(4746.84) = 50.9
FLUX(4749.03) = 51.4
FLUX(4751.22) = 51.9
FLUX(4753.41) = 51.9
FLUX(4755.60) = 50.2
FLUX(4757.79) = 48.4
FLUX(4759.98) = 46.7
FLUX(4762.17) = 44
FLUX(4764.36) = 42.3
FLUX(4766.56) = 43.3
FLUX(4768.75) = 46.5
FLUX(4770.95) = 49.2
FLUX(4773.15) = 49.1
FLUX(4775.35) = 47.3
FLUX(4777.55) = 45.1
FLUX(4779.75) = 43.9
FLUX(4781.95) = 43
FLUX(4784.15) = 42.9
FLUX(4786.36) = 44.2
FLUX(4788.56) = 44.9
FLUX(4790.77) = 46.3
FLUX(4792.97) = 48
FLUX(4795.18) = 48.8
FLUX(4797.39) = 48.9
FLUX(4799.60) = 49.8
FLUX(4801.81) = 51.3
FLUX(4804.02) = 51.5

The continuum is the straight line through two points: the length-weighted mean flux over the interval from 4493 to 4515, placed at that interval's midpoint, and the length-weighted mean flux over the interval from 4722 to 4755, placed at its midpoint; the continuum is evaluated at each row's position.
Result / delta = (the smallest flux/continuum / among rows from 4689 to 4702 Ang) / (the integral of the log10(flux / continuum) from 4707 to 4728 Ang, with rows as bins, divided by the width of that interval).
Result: -118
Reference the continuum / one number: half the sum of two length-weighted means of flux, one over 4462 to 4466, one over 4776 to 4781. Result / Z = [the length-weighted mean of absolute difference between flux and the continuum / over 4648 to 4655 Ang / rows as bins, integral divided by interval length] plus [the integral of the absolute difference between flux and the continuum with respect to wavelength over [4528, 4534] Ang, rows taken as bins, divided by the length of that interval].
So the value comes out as 6.7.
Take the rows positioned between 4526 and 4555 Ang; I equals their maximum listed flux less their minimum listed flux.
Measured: 5.7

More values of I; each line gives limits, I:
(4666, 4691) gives 4.1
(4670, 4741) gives 8.9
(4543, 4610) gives 5.5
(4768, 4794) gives 6.3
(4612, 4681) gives 11.0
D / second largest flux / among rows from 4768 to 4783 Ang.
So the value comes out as 49.1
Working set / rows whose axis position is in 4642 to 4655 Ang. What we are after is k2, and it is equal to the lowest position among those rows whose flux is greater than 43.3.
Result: 4645.21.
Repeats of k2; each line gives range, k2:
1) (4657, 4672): 4658.06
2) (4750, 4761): 4751.22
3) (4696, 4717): 4696.83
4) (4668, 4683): 4668.80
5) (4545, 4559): 4545.74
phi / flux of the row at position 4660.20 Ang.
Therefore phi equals 48.1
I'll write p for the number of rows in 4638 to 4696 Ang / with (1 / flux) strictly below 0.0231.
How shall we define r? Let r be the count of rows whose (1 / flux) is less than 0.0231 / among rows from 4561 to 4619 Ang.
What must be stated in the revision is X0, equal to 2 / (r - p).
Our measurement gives 0.3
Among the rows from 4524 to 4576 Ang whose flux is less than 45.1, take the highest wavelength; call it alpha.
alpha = 4568.83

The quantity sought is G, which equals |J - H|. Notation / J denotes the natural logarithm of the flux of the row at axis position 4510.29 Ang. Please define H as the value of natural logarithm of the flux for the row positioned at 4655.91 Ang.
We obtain 0.019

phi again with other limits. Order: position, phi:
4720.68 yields 48.8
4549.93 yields 44.4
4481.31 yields 37.8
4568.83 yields 45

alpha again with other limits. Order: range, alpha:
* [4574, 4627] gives 4602.62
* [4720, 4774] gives 4766.56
